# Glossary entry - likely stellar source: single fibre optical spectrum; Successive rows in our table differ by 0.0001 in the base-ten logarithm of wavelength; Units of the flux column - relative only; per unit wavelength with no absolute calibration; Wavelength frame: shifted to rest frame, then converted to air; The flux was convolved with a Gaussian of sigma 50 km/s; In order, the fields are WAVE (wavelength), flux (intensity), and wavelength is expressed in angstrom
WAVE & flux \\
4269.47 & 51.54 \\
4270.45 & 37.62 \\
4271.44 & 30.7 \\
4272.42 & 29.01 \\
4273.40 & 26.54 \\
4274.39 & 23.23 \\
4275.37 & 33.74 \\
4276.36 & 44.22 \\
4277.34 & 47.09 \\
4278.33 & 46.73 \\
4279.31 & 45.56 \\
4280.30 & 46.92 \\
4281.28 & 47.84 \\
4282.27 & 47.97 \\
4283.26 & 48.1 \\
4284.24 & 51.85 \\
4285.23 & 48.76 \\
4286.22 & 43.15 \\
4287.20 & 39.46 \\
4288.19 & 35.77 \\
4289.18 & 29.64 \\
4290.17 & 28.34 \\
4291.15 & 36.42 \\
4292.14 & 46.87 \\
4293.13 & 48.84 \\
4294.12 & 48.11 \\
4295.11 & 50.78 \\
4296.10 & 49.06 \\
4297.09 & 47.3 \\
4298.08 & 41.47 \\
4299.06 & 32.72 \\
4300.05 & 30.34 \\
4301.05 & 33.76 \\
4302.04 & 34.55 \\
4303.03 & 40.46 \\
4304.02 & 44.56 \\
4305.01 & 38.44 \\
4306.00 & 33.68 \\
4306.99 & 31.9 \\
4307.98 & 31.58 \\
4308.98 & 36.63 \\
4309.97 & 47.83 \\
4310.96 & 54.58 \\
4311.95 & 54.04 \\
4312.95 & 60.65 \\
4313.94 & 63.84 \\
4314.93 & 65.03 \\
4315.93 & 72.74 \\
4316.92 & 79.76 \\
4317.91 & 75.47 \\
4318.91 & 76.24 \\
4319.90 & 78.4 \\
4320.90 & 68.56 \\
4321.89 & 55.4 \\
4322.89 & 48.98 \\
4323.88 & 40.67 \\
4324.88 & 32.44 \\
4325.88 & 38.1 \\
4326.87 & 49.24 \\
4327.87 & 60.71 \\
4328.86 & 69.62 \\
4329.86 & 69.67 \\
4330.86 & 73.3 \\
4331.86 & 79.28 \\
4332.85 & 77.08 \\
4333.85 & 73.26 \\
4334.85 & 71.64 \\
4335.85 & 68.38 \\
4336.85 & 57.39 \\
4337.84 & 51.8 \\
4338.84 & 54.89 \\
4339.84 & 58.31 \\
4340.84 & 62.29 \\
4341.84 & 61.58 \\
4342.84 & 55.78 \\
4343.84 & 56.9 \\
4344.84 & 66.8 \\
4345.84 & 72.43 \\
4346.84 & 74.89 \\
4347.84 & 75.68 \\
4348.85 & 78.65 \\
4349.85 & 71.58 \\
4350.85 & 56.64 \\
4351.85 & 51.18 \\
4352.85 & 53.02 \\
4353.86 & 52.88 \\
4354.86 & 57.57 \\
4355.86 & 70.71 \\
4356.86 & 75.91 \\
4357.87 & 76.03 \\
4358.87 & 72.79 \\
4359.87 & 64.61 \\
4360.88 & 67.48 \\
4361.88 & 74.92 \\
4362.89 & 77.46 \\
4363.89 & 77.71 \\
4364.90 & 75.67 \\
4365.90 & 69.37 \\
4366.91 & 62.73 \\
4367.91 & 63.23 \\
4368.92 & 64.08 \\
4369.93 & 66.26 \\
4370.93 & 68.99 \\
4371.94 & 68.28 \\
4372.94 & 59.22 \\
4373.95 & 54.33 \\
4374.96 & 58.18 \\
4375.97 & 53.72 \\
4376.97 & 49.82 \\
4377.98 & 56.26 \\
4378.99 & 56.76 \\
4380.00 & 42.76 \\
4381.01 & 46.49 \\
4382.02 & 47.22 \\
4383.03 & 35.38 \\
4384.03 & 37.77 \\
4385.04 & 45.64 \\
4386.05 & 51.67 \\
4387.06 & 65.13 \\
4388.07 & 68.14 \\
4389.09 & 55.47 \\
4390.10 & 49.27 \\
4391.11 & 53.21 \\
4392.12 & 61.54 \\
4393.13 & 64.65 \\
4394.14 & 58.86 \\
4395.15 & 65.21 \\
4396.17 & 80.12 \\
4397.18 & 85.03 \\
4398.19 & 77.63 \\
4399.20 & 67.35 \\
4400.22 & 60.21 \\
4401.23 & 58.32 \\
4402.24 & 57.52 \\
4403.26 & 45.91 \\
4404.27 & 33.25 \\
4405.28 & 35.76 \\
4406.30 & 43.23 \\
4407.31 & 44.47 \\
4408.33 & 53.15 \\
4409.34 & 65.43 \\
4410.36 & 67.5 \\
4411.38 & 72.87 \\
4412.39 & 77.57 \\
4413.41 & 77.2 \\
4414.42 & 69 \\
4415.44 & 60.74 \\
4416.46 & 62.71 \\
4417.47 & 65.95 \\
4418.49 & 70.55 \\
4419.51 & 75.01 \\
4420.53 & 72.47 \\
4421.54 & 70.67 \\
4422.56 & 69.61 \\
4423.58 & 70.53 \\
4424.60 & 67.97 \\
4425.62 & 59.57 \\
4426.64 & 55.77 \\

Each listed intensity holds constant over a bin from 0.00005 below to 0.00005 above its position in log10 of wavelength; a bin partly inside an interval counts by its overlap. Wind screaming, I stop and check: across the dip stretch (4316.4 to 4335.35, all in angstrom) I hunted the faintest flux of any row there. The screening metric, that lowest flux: 32.44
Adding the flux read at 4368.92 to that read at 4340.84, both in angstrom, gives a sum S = 126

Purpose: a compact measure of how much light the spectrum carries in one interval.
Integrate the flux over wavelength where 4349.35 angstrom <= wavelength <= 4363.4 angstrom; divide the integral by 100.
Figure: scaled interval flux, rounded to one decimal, 9.3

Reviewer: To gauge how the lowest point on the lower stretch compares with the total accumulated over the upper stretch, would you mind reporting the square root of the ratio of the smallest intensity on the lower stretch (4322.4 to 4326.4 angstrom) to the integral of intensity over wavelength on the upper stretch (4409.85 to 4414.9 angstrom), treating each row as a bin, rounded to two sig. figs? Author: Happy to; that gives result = 0.30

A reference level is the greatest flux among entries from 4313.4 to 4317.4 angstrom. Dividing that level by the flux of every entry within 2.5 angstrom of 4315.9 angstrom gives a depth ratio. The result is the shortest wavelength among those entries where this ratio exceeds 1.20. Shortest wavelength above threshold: 4313.94 angstrom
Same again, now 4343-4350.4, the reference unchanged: 4343.84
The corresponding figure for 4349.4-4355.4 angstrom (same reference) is 4350.85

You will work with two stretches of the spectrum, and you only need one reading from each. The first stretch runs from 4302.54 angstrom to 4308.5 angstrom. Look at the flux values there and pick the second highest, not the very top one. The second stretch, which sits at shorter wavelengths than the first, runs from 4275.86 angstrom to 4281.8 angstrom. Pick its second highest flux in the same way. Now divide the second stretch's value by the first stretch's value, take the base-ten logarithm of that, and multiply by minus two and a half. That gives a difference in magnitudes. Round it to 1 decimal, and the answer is -0.2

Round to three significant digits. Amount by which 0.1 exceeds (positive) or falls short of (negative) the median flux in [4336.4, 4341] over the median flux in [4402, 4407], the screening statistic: -1.23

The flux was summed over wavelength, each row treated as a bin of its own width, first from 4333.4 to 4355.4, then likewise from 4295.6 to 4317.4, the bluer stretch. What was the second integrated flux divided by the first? 0.73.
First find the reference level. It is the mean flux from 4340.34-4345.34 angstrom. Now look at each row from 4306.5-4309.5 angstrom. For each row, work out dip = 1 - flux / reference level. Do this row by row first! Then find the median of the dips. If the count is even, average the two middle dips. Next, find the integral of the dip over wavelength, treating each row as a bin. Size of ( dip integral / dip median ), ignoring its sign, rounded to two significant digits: 2.8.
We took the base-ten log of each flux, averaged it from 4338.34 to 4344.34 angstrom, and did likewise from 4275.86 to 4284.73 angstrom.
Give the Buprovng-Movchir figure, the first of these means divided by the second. 1.05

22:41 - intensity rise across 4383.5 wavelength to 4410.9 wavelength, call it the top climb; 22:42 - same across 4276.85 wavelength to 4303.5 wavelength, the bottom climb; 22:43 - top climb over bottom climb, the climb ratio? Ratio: -4.5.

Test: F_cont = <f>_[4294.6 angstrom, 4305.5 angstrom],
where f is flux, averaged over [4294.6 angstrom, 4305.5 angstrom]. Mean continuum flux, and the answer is 40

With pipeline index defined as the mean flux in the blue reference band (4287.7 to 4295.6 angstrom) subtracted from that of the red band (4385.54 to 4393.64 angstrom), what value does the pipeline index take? 18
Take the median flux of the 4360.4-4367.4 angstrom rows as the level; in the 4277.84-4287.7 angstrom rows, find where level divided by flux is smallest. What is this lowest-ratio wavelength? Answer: 4284.24 angstrom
